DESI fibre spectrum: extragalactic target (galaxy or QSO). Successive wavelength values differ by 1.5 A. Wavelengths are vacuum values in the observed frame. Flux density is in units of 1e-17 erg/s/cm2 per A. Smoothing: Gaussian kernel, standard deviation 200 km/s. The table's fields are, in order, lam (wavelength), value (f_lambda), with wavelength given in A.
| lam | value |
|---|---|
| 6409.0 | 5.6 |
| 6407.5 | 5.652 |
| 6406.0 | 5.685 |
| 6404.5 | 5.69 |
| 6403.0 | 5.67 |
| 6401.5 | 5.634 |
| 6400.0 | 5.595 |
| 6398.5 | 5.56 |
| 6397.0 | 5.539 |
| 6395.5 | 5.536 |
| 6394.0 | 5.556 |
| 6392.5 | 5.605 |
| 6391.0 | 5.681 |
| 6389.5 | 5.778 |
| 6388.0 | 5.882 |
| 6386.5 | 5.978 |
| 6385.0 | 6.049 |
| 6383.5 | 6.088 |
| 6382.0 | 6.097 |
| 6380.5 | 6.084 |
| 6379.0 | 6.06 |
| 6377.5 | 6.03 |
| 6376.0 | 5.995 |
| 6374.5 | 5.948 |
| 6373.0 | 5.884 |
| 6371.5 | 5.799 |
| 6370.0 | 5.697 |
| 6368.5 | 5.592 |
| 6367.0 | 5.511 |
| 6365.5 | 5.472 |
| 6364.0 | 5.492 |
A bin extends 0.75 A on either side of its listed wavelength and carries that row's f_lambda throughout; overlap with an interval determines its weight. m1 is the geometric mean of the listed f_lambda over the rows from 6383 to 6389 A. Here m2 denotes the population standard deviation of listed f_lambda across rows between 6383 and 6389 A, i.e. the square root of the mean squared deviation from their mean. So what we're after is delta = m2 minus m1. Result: -5.92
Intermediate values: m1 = 6.00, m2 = 0.0783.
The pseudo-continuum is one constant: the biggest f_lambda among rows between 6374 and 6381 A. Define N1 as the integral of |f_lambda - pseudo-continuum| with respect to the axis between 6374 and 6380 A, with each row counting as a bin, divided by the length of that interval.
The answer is 0.07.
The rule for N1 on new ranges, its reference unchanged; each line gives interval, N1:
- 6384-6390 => 0.15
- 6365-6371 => 0.50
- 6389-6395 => 0.44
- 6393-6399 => 0.53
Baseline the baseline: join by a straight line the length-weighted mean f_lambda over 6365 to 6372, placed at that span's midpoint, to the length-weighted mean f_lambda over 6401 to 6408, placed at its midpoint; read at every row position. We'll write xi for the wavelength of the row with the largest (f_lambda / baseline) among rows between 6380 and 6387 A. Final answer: 6382.0 A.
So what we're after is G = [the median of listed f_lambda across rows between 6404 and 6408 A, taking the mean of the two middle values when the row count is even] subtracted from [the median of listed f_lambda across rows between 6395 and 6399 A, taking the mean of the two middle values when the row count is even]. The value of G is -0.15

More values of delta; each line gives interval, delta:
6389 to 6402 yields -5.53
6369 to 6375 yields -5.74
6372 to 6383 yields -5.94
